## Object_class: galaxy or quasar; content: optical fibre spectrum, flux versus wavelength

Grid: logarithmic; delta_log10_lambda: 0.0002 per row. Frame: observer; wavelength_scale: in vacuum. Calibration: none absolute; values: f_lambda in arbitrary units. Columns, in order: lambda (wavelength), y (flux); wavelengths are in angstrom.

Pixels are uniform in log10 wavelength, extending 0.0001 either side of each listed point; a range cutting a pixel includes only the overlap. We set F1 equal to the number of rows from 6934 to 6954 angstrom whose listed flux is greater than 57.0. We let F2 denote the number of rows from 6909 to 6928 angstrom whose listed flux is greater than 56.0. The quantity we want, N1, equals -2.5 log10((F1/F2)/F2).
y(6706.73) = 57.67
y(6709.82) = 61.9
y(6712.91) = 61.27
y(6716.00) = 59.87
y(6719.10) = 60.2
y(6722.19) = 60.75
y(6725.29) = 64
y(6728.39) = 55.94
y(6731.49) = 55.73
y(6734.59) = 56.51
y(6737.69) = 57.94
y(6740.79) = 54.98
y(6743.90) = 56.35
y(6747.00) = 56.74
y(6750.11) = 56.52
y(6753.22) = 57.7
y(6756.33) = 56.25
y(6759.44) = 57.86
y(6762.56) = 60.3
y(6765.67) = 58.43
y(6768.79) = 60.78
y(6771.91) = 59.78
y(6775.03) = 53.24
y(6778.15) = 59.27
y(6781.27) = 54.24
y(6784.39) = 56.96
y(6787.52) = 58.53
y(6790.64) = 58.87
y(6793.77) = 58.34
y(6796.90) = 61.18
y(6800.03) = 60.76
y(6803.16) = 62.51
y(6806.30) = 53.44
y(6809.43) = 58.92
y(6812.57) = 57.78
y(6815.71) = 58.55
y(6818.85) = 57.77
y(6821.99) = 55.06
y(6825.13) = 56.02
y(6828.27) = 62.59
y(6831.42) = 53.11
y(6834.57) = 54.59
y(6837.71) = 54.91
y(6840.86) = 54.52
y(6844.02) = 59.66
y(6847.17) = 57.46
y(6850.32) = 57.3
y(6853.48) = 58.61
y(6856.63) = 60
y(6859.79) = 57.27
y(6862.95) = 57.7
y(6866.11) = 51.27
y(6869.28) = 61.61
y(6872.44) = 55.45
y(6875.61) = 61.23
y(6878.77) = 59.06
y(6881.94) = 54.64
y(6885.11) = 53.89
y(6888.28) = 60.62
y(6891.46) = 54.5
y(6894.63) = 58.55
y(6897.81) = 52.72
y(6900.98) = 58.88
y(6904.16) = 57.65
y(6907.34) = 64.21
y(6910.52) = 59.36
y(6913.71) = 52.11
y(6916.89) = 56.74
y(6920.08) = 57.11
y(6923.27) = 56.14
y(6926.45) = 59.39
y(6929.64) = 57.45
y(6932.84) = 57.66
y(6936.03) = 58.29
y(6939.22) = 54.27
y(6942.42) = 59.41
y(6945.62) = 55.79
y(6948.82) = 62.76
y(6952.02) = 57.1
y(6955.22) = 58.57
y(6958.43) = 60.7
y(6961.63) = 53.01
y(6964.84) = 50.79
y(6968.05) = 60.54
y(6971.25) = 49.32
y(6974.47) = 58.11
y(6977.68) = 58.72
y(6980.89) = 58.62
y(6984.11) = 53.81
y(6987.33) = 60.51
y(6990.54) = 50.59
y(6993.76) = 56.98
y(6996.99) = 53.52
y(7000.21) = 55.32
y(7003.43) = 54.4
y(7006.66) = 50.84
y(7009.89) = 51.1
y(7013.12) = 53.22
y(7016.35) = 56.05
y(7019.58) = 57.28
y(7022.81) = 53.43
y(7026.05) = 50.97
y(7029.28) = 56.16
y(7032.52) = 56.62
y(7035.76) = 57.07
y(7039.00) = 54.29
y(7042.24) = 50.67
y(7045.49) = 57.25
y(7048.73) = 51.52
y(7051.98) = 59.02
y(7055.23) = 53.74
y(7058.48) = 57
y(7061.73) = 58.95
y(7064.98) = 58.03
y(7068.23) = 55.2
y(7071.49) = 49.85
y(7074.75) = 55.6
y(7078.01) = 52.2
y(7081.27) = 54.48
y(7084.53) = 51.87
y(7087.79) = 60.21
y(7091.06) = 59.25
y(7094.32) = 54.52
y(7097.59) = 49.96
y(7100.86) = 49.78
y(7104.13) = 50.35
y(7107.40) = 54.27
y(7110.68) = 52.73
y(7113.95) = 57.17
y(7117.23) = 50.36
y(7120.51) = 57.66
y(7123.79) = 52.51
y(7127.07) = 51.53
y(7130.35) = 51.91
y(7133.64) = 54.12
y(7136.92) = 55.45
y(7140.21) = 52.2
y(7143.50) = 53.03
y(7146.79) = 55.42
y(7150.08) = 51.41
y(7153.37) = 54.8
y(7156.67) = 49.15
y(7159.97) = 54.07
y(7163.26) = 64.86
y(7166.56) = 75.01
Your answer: 2.0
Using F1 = 4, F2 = 5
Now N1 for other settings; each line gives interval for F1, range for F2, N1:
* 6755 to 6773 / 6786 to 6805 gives 2.1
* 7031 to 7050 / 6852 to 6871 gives 2.7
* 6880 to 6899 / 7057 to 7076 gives 1.6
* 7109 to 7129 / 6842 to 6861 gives 3.1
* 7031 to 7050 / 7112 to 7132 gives 0.8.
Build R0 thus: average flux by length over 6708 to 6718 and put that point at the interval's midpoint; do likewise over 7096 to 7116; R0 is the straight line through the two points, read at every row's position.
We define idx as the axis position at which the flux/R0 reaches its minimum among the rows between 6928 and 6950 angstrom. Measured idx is 6939.22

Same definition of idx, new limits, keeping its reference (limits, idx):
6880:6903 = 6897.81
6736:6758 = 6740.79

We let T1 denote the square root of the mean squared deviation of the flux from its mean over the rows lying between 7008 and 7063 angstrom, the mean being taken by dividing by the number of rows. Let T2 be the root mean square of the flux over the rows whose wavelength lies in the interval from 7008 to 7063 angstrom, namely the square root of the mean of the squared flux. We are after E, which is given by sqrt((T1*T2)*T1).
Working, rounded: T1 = 2.72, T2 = 55.0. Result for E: 20.1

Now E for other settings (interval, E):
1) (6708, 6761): 19.2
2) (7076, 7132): 23.2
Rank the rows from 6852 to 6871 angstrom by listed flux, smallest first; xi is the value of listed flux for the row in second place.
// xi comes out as 57.27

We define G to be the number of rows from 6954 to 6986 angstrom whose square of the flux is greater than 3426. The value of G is 5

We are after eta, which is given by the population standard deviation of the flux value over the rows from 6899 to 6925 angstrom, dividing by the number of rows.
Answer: 3.2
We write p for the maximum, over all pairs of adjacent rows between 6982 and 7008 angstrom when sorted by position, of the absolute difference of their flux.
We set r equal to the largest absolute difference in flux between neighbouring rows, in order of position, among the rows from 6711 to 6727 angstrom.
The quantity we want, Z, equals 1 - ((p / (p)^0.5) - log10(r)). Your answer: -1.6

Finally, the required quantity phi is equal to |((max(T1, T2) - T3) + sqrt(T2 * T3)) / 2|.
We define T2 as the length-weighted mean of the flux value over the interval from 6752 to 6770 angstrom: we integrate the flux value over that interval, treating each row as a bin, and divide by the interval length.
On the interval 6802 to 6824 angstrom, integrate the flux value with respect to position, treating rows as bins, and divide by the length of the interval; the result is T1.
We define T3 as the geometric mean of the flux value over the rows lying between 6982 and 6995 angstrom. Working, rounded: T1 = 57.6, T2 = 58.5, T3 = 55.4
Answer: 30.0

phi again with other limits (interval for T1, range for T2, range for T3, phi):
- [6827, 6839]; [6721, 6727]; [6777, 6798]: 32.1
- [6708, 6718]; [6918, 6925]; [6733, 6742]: 30.5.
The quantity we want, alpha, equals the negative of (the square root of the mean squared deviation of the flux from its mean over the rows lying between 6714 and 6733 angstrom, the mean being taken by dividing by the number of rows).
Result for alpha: -2.9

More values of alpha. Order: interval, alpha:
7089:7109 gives -3.4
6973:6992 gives -3.4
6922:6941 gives -1.6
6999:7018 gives -2.0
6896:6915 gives -4.1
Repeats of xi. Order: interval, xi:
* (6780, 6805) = 56.96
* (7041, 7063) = 51.52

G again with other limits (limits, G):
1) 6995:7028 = 0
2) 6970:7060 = 4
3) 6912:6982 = 8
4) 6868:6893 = 4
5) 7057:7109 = 3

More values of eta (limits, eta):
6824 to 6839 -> 3.3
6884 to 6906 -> 2.8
